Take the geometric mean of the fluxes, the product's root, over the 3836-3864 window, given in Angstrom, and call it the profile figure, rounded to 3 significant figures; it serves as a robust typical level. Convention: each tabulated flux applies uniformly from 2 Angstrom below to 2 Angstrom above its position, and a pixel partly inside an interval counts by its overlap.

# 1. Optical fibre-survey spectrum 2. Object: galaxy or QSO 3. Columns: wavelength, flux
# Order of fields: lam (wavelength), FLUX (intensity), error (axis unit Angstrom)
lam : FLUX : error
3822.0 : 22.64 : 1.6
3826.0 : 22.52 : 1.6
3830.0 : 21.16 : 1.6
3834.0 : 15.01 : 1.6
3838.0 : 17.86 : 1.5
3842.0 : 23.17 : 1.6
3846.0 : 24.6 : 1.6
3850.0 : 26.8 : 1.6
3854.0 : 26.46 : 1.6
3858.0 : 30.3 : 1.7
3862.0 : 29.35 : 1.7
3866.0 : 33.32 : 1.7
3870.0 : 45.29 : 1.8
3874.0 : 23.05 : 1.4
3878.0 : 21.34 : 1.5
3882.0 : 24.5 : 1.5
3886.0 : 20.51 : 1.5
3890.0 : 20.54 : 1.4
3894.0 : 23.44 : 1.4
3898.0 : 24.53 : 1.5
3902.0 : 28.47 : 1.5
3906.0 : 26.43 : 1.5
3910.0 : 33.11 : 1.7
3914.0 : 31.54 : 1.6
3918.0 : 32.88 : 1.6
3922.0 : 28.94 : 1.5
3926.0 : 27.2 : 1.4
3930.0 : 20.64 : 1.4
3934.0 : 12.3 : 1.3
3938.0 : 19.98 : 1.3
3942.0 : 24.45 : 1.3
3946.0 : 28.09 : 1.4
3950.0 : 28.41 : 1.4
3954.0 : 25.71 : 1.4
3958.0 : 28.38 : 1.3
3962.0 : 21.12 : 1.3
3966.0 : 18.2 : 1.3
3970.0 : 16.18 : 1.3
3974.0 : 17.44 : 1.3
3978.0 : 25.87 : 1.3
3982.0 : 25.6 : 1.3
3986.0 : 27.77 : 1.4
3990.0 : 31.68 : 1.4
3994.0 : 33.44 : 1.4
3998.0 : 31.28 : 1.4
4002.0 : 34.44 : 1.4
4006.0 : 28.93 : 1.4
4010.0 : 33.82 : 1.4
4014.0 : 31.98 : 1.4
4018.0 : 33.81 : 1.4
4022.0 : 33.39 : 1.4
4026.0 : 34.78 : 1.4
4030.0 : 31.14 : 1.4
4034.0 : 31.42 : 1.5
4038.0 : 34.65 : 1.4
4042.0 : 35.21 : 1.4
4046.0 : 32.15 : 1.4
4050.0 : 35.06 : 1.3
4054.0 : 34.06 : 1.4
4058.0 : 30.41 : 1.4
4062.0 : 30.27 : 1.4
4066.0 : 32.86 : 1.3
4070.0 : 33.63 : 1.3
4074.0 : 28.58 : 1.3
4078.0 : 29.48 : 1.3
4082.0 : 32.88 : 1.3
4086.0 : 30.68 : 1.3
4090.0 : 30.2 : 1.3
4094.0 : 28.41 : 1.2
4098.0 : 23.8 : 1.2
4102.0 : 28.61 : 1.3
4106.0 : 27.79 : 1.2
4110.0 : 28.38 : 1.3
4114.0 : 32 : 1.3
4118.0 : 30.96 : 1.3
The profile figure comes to 25.2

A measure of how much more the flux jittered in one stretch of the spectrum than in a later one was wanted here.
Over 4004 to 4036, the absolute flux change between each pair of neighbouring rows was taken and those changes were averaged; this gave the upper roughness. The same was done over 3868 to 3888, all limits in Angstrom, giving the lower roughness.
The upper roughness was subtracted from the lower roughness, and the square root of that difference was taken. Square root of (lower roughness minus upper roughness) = 2.4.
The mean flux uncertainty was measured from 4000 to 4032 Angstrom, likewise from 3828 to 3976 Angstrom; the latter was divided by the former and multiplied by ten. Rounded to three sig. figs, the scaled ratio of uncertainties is 10.6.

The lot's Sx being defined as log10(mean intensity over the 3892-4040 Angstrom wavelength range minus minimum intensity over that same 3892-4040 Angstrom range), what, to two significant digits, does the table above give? 1.2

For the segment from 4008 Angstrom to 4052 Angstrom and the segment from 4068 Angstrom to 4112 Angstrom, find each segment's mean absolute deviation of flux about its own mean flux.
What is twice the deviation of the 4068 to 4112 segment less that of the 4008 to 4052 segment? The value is 2.5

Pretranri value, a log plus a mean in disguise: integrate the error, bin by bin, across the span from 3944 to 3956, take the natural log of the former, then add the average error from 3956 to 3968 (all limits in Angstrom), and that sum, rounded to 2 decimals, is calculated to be 4.12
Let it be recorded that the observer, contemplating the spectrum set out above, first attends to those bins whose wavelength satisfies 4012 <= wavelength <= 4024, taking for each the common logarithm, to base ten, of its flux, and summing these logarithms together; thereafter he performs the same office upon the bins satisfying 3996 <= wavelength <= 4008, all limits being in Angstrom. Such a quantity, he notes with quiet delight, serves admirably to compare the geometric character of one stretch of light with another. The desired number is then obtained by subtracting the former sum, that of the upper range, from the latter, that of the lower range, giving -0.06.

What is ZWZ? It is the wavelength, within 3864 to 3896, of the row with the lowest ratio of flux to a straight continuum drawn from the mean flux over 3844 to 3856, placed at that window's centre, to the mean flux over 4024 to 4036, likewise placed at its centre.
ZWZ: 3890.0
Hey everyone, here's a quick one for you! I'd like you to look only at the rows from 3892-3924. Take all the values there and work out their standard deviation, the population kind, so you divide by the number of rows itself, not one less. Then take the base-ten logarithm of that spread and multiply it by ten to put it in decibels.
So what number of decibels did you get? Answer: 5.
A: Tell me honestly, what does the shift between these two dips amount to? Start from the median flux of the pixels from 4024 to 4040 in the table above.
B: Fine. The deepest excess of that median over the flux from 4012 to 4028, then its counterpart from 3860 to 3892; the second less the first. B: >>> 11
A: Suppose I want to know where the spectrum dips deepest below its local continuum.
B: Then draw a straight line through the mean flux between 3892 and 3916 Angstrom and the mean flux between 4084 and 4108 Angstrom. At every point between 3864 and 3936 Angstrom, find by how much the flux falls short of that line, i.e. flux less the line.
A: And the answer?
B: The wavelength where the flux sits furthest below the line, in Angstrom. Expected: 3934.0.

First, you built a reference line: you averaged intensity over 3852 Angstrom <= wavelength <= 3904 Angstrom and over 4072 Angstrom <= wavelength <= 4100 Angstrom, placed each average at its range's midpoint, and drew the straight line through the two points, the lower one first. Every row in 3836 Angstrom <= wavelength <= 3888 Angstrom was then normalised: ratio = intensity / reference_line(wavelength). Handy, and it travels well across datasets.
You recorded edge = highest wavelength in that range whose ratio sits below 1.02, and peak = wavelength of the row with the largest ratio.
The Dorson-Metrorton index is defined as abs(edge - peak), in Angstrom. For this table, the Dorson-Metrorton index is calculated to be 16 Angstrom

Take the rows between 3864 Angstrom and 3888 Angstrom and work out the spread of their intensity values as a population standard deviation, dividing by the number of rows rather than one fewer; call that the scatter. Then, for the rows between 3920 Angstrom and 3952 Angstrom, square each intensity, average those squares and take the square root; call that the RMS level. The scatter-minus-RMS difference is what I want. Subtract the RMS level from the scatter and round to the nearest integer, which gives -16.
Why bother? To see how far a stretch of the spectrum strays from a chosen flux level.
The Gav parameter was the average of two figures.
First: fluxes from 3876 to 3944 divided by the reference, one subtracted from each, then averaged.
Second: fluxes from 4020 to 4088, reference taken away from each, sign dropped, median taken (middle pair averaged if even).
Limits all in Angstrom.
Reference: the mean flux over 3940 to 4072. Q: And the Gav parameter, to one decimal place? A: 1.6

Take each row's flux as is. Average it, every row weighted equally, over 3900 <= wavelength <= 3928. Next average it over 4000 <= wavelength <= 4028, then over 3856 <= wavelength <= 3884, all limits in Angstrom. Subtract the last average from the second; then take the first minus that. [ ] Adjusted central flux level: 26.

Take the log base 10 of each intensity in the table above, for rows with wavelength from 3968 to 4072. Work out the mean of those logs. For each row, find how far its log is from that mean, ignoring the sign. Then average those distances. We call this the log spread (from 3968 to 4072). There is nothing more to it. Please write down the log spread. 0.06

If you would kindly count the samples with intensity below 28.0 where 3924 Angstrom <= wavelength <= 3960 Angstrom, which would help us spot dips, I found 6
